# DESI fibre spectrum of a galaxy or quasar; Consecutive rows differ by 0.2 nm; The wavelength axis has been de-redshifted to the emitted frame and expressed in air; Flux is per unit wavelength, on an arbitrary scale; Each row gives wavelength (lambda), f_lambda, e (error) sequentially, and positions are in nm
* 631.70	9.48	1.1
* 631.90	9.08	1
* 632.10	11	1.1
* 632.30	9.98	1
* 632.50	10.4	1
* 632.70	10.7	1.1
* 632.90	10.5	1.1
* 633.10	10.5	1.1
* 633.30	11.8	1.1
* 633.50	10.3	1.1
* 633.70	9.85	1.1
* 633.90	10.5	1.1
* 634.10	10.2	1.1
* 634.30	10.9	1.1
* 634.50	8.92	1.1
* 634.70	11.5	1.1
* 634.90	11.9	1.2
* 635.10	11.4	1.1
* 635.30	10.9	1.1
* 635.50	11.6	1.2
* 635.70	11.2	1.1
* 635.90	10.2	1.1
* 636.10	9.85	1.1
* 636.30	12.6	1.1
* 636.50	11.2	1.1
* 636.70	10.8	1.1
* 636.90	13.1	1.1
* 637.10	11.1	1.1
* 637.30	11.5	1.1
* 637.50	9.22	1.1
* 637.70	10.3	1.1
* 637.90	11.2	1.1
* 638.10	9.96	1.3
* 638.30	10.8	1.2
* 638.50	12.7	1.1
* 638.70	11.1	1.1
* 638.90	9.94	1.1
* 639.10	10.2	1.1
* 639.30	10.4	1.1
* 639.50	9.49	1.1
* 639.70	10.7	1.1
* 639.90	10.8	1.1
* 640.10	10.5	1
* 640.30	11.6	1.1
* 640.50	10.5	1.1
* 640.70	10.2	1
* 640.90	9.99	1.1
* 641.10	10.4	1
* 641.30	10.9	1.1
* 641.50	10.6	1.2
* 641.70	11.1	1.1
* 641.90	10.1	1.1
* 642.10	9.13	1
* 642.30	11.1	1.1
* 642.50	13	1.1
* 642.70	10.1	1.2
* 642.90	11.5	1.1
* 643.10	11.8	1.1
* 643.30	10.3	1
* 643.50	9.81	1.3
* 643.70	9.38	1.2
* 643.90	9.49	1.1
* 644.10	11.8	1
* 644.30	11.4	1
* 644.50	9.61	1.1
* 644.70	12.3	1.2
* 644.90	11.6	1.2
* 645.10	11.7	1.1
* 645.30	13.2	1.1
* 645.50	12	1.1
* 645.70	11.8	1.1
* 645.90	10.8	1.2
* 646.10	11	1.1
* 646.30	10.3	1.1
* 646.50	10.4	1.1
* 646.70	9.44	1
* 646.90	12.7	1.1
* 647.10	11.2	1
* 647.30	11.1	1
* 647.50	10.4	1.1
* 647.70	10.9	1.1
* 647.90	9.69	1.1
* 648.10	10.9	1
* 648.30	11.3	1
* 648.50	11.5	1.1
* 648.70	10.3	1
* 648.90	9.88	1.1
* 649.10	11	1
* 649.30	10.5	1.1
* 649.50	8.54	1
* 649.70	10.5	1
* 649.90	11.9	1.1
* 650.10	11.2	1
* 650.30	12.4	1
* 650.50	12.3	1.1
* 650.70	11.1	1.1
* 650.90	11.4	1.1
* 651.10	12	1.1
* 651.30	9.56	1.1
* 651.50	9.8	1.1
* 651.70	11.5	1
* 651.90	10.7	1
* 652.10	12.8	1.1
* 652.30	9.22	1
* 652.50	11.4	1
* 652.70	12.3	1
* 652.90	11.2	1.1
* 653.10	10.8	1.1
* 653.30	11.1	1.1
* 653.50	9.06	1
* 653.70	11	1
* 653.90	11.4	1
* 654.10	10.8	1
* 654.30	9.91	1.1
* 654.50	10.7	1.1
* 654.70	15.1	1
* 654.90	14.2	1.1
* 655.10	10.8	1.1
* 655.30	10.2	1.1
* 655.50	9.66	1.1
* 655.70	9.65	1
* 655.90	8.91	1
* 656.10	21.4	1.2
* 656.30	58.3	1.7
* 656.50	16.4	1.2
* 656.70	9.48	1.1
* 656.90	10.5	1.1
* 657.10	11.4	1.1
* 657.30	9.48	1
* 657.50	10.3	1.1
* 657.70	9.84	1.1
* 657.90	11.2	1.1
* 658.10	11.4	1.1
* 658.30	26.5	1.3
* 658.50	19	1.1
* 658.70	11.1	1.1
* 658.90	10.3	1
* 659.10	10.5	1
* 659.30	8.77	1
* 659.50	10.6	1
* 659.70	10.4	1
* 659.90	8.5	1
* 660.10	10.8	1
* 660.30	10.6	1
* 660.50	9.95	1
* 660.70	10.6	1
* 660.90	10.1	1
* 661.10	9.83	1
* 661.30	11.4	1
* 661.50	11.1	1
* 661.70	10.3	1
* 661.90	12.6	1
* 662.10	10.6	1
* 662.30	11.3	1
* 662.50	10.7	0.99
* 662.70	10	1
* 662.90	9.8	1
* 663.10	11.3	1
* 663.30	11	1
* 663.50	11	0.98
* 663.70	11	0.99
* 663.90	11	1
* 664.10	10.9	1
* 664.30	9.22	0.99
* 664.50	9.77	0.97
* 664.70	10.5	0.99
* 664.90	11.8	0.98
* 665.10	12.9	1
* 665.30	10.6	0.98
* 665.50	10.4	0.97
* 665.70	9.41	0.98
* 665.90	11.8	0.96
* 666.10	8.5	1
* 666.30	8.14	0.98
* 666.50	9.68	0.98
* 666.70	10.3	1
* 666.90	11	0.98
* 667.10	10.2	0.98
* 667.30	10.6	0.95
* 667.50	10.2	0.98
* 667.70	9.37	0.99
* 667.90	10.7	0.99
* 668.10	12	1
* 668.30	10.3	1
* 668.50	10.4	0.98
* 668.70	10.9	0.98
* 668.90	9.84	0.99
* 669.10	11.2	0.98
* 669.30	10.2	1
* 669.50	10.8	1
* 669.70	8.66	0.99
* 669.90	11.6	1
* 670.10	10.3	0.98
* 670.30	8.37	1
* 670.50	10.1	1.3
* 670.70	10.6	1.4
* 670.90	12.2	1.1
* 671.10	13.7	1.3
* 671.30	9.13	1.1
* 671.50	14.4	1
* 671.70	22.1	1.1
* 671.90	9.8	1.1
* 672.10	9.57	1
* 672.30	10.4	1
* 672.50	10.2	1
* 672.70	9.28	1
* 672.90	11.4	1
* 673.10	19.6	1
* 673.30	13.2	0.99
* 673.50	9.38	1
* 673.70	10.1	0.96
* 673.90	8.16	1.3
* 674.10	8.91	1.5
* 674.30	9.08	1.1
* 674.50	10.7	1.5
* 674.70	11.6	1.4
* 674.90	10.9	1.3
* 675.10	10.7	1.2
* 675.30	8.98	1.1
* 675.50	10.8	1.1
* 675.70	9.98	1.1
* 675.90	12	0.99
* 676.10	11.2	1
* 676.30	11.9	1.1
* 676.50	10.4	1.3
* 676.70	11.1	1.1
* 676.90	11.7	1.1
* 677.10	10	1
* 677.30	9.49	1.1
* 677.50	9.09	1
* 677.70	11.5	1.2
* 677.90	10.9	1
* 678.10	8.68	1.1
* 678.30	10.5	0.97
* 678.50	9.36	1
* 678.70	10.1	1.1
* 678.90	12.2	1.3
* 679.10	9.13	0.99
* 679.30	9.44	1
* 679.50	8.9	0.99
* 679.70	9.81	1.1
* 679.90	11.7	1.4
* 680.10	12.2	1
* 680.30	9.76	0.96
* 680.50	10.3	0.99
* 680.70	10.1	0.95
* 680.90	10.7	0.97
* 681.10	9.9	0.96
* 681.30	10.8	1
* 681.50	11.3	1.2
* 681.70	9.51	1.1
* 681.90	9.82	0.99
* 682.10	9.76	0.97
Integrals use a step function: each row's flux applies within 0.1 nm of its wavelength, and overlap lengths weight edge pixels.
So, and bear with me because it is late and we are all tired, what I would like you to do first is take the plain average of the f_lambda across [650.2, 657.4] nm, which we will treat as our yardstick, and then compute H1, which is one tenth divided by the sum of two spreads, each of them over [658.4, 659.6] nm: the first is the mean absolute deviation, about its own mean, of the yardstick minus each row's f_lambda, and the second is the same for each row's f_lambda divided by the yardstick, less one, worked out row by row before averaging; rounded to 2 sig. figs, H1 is 0.038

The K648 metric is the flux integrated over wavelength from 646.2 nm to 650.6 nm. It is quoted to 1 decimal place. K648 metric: 47.7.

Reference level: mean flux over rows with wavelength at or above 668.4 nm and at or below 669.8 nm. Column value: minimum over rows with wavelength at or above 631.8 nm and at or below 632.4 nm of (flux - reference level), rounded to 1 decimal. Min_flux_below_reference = -1.2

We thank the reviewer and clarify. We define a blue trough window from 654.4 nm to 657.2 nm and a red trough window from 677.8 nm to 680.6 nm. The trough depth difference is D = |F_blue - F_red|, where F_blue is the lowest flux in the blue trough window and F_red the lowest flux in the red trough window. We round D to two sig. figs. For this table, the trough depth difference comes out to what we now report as 0.23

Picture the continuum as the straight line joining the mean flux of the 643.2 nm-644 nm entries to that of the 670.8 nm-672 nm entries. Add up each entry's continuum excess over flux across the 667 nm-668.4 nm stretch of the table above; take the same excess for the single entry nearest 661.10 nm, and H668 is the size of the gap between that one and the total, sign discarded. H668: 16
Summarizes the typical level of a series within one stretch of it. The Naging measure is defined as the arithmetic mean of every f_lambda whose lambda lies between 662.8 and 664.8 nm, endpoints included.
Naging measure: 10.55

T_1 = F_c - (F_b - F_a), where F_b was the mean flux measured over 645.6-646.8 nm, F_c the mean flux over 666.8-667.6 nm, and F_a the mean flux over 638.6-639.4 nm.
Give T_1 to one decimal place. 10.3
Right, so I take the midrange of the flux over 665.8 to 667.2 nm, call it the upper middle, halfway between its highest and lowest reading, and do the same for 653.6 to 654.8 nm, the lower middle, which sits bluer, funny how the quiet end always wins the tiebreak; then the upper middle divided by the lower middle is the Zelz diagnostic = 0.80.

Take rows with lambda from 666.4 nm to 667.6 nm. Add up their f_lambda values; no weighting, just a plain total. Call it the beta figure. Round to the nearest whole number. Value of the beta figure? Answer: 62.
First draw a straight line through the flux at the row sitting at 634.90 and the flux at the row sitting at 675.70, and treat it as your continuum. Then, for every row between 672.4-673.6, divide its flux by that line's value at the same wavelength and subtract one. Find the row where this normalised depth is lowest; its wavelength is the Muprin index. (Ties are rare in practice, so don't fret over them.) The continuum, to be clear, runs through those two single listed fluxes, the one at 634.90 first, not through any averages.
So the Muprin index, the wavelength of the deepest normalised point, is 672.70 nm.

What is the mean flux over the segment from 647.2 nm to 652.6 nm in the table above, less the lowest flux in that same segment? 2.3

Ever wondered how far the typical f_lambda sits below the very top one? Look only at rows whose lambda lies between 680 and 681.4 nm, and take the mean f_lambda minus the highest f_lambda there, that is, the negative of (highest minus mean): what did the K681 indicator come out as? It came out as -1.7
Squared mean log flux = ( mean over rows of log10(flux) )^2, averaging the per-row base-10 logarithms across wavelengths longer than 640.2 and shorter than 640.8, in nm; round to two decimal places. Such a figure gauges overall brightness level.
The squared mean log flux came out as 1.06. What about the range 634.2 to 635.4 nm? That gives 1.07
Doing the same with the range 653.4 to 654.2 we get 1.04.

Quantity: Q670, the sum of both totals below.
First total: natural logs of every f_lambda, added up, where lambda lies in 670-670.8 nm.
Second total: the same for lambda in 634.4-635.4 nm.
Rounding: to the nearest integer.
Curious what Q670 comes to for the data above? 21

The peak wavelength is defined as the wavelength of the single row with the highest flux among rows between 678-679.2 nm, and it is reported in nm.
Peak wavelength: 678.90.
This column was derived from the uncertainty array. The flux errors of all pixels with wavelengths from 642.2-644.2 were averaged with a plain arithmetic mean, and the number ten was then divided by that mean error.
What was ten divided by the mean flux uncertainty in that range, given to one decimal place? 8.9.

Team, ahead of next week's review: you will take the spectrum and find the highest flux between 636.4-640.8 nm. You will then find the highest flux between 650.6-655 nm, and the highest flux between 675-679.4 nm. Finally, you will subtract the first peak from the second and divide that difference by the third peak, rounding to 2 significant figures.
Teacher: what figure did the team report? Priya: 0.16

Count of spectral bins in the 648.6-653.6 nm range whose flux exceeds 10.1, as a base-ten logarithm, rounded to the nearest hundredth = 1.28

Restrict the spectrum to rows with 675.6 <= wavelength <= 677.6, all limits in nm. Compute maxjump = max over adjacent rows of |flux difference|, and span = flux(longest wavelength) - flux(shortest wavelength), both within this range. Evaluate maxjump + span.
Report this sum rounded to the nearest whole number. 1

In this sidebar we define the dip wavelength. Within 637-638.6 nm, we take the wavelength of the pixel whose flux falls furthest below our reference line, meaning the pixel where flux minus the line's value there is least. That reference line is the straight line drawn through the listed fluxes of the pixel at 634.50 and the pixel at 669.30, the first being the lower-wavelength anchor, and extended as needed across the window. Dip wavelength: 637.50 nm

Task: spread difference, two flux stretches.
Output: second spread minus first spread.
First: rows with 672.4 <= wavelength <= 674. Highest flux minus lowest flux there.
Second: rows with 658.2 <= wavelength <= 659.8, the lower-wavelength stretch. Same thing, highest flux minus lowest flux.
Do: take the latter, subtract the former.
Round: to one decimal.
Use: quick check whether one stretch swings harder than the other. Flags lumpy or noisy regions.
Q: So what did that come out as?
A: 6.3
